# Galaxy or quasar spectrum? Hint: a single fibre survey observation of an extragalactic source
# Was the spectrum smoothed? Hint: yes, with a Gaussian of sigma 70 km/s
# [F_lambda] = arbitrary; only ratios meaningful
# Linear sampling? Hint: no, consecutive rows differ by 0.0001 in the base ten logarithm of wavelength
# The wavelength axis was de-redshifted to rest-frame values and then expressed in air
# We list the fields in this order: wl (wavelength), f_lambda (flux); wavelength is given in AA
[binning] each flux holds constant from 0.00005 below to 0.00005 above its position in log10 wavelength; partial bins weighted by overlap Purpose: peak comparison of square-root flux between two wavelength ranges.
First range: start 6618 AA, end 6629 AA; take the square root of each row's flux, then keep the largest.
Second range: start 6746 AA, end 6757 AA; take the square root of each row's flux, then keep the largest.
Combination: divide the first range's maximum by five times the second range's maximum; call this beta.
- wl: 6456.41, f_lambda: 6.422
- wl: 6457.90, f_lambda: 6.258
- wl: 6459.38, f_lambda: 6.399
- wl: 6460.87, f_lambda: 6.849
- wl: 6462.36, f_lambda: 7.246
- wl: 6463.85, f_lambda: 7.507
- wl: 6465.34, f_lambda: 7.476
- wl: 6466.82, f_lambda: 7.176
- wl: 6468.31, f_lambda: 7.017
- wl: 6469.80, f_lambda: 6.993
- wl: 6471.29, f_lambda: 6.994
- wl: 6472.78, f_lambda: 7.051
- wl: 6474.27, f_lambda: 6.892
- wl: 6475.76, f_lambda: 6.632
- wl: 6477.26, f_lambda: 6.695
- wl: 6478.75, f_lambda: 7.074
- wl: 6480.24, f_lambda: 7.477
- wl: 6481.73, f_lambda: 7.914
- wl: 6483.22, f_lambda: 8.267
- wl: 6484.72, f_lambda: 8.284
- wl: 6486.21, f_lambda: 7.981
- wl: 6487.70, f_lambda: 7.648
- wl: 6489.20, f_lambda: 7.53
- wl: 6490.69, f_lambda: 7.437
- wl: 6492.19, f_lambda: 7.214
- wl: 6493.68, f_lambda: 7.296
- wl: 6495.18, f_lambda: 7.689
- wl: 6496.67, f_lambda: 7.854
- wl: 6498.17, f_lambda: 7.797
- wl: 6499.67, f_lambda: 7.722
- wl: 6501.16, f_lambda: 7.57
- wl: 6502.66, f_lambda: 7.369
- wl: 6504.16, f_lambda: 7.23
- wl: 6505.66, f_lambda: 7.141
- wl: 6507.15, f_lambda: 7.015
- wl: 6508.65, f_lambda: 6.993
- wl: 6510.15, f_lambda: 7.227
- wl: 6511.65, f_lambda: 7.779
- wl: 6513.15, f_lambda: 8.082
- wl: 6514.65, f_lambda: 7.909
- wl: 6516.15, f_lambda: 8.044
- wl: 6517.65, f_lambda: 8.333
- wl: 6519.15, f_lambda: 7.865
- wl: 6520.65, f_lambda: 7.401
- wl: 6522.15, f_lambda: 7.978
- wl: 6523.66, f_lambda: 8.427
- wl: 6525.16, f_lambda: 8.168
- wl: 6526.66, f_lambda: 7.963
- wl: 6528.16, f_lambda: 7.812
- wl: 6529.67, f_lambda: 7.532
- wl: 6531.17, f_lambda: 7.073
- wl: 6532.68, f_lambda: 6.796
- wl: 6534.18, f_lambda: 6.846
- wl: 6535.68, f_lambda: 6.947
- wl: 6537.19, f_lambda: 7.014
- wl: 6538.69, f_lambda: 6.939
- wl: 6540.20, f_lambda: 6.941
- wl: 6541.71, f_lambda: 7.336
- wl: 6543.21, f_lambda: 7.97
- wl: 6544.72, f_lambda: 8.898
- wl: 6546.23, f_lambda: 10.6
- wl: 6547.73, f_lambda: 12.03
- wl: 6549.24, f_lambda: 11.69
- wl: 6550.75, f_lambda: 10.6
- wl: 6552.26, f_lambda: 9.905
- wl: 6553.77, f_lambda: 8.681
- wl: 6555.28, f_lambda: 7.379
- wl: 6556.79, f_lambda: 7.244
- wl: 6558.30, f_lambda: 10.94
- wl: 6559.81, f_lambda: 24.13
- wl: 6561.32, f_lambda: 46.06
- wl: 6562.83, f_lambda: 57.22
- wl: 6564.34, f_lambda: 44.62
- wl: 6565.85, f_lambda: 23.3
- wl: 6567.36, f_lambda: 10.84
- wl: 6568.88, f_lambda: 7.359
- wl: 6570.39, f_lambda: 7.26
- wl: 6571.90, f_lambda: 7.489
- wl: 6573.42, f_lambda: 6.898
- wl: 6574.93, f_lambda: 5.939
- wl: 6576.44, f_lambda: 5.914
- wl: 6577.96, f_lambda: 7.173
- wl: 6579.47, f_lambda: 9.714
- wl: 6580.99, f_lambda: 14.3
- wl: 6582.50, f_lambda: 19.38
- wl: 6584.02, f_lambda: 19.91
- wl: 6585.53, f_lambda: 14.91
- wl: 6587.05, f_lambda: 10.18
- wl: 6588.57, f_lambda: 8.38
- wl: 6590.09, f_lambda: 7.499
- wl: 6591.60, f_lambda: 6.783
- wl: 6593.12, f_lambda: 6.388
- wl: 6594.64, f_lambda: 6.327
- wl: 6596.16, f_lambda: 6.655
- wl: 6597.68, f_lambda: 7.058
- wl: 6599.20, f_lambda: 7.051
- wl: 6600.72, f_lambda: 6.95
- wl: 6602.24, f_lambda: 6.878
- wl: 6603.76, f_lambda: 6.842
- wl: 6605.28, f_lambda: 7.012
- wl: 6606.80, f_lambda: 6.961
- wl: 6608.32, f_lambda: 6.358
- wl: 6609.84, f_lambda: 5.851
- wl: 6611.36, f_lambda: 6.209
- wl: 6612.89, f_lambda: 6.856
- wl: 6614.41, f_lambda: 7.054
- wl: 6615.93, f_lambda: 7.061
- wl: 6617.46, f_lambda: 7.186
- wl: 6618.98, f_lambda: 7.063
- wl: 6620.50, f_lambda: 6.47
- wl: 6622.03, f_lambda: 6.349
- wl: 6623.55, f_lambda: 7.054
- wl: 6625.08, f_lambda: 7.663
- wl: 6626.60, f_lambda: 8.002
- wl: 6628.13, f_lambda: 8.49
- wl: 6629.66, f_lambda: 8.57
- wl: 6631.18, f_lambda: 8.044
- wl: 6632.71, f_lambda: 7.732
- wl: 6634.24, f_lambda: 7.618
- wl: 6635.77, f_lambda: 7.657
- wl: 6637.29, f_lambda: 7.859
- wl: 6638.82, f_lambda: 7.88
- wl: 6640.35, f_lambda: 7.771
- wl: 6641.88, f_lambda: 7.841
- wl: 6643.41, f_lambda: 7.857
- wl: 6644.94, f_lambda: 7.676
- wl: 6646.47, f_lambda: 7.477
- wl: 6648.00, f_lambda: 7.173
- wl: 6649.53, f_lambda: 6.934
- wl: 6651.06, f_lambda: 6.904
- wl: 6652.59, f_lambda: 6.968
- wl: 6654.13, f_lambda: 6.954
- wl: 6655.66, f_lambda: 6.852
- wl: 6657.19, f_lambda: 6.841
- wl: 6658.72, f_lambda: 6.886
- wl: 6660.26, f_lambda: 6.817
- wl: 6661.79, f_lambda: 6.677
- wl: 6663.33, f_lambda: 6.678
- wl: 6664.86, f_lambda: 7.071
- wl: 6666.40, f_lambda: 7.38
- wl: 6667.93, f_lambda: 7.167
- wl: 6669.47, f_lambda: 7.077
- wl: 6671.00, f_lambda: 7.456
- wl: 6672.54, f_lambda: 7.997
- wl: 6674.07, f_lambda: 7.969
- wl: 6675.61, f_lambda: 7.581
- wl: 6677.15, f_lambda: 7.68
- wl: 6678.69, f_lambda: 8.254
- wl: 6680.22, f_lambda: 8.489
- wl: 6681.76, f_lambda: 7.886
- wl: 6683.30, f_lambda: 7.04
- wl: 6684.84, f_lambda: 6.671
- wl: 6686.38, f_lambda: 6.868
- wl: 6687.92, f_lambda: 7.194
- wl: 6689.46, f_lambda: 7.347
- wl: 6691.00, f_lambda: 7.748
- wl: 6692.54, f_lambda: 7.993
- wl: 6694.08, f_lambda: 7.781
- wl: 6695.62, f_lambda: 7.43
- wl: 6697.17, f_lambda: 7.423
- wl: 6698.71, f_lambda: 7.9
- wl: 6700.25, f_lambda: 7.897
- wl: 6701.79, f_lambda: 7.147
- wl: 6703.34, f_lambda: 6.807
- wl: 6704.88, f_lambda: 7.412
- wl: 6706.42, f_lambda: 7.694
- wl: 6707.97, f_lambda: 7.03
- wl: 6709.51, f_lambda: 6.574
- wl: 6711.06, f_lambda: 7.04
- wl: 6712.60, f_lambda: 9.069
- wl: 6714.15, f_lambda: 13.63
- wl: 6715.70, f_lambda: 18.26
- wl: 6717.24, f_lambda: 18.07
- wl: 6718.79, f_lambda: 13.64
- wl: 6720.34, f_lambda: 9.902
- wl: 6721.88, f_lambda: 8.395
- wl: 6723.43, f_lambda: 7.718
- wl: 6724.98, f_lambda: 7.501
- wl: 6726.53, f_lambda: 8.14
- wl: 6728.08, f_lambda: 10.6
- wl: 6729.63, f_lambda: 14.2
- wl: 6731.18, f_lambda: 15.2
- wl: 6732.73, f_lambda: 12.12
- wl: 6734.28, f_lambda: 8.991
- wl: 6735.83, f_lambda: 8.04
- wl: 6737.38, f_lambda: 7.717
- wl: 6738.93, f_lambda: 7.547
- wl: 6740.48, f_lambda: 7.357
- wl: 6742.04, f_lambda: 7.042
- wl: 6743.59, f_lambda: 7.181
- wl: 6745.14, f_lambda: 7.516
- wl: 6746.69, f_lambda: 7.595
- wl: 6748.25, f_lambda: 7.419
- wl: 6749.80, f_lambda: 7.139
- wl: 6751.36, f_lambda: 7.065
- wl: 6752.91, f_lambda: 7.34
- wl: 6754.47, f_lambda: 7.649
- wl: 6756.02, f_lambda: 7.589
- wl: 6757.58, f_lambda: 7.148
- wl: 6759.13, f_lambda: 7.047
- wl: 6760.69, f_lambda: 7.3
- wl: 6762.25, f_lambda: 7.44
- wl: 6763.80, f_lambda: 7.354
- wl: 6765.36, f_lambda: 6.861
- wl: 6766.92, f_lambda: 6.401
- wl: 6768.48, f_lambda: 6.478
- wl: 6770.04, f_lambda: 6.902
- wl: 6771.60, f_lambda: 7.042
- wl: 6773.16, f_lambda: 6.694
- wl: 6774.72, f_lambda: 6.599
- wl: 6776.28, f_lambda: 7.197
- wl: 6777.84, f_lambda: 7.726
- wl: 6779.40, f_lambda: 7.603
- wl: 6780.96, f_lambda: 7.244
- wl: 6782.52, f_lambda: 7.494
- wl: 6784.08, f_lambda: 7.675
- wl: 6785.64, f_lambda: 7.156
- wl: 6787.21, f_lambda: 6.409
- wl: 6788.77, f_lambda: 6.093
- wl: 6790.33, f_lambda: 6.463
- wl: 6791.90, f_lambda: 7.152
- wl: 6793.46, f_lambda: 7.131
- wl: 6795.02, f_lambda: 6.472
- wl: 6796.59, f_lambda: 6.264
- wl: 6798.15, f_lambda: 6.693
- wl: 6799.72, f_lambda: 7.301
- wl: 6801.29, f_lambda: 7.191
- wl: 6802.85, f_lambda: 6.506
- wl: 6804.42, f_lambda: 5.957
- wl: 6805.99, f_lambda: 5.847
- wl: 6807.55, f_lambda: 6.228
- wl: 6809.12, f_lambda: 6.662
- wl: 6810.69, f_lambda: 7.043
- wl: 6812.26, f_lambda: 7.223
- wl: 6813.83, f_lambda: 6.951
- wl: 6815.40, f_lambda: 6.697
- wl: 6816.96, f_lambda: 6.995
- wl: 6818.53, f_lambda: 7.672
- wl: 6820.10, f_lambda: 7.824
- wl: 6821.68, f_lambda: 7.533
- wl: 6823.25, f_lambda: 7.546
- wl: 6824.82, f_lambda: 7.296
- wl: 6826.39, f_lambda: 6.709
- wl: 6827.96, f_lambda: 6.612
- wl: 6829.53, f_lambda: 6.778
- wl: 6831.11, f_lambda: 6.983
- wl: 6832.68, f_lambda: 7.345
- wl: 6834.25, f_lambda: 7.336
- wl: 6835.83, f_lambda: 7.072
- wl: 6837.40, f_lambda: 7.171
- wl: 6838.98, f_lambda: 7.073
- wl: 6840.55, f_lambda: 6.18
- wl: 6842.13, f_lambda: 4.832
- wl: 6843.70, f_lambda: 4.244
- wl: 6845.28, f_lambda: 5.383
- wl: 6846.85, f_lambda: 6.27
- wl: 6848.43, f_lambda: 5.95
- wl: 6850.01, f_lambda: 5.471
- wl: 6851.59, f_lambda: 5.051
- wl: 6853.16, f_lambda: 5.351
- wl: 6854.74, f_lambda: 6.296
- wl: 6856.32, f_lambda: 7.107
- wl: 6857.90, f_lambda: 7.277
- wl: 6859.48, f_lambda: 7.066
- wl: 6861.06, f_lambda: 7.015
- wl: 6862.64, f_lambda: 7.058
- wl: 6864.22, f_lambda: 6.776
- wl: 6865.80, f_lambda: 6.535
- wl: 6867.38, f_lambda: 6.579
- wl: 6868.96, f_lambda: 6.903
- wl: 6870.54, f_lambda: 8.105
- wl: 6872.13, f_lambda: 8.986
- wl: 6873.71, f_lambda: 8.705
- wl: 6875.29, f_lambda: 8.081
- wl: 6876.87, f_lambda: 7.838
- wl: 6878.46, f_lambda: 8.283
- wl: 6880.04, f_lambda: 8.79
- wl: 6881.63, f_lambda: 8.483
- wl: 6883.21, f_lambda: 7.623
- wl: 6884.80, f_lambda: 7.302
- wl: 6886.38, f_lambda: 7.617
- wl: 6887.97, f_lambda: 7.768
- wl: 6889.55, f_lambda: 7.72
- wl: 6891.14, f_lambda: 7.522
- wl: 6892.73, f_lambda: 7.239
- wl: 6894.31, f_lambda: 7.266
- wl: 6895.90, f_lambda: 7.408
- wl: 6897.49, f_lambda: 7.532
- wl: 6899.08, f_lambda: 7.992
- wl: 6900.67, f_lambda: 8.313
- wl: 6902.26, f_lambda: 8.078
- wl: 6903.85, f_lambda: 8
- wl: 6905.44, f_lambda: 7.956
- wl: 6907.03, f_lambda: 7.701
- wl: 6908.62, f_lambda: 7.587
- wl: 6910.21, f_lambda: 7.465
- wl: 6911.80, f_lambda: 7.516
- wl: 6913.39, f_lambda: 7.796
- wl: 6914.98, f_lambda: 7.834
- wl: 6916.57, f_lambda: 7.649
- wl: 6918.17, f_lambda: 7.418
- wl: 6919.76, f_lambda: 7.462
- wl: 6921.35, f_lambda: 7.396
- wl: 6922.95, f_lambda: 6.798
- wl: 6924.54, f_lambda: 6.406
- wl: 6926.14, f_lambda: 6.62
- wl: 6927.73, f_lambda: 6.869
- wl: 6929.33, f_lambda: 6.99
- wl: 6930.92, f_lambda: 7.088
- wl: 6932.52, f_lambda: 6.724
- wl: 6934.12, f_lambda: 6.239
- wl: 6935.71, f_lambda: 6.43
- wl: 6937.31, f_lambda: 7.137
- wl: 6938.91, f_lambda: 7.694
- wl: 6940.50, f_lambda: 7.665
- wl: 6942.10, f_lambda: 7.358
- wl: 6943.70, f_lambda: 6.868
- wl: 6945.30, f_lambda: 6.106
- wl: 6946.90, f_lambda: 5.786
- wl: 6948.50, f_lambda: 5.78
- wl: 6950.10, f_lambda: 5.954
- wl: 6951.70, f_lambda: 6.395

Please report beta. 0.211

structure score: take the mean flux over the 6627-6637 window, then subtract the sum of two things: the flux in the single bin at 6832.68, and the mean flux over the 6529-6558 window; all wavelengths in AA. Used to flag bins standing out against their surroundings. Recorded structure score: -7.7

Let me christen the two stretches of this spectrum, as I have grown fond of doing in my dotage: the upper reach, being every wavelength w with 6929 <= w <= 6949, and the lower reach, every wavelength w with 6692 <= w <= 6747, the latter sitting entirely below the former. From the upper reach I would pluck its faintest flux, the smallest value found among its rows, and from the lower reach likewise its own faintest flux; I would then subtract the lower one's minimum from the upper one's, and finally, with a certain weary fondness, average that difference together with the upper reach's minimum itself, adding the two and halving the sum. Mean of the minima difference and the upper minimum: 2.5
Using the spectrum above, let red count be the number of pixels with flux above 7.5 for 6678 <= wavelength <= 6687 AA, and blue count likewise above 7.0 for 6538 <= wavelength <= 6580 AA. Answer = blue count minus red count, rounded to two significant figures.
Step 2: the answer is 20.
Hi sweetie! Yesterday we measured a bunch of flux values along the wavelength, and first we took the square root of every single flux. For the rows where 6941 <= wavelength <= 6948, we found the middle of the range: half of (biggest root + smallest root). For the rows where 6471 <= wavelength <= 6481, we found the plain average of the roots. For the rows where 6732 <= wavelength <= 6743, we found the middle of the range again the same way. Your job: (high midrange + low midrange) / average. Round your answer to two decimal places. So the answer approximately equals 2.13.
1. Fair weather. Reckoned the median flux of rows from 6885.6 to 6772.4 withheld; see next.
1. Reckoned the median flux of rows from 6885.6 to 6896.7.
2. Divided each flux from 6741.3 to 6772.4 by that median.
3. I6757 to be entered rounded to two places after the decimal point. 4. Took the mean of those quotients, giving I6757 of 0.95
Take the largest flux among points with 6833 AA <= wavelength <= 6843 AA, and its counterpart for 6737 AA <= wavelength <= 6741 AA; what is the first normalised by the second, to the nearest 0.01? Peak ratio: 0.95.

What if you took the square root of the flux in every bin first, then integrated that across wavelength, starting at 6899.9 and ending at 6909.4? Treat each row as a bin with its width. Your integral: 27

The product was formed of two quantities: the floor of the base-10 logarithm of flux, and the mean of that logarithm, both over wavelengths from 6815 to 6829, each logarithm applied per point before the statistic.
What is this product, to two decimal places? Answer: 0.70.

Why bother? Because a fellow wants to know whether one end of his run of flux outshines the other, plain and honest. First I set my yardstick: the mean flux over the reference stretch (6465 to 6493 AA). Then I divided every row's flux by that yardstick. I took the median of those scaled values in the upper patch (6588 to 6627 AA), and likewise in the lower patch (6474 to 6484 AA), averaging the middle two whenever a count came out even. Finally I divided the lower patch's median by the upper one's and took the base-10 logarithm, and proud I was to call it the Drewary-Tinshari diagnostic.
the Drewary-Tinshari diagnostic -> 0.007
